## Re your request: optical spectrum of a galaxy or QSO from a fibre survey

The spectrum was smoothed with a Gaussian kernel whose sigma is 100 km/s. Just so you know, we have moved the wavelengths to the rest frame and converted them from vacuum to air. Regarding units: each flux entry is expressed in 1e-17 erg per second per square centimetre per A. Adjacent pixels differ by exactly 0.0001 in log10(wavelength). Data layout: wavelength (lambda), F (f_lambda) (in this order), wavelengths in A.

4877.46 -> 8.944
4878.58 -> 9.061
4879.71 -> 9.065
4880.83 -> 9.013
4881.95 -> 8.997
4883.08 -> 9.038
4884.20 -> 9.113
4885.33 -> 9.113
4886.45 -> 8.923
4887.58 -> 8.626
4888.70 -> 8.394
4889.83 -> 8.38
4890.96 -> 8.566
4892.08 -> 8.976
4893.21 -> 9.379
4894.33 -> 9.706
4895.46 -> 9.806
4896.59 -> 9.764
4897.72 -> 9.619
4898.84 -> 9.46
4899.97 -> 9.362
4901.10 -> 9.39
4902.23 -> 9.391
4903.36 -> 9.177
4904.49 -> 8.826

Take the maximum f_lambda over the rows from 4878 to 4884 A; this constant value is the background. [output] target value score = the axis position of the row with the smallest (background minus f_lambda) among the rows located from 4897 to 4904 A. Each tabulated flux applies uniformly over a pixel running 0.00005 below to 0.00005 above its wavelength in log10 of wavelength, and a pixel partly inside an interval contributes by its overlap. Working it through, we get 4897.72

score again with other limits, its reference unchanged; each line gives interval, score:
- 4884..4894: 4893.21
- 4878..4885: 4884.20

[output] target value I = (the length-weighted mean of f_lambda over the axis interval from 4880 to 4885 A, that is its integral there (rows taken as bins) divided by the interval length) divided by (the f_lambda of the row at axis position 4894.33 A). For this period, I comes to 0.93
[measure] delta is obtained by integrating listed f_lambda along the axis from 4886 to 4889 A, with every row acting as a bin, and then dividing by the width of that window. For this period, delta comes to 8.66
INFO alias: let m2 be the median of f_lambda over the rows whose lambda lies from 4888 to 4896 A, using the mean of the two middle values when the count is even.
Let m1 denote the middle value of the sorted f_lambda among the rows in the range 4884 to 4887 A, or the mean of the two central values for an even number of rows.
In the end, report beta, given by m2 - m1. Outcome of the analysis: -0.1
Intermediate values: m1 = 9.1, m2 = 8.98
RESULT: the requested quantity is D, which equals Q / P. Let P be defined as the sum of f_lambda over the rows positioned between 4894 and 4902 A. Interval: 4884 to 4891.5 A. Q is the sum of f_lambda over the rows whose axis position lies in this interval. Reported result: 0.91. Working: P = 67.1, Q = 61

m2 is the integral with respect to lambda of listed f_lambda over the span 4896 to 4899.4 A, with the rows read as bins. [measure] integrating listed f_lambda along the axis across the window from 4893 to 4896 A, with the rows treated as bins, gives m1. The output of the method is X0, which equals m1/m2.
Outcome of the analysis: 0.89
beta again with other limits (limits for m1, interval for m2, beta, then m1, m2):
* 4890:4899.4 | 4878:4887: -0.5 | 9.5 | 9.05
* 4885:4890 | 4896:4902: 0.8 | 8.6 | 9.46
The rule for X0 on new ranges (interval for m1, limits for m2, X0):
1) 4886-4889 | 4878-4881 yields 0.96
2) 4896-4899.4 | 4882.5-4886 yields 1.03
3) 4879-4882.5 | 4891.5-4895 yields 0.96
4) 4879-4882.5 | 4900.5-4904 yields 0.97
